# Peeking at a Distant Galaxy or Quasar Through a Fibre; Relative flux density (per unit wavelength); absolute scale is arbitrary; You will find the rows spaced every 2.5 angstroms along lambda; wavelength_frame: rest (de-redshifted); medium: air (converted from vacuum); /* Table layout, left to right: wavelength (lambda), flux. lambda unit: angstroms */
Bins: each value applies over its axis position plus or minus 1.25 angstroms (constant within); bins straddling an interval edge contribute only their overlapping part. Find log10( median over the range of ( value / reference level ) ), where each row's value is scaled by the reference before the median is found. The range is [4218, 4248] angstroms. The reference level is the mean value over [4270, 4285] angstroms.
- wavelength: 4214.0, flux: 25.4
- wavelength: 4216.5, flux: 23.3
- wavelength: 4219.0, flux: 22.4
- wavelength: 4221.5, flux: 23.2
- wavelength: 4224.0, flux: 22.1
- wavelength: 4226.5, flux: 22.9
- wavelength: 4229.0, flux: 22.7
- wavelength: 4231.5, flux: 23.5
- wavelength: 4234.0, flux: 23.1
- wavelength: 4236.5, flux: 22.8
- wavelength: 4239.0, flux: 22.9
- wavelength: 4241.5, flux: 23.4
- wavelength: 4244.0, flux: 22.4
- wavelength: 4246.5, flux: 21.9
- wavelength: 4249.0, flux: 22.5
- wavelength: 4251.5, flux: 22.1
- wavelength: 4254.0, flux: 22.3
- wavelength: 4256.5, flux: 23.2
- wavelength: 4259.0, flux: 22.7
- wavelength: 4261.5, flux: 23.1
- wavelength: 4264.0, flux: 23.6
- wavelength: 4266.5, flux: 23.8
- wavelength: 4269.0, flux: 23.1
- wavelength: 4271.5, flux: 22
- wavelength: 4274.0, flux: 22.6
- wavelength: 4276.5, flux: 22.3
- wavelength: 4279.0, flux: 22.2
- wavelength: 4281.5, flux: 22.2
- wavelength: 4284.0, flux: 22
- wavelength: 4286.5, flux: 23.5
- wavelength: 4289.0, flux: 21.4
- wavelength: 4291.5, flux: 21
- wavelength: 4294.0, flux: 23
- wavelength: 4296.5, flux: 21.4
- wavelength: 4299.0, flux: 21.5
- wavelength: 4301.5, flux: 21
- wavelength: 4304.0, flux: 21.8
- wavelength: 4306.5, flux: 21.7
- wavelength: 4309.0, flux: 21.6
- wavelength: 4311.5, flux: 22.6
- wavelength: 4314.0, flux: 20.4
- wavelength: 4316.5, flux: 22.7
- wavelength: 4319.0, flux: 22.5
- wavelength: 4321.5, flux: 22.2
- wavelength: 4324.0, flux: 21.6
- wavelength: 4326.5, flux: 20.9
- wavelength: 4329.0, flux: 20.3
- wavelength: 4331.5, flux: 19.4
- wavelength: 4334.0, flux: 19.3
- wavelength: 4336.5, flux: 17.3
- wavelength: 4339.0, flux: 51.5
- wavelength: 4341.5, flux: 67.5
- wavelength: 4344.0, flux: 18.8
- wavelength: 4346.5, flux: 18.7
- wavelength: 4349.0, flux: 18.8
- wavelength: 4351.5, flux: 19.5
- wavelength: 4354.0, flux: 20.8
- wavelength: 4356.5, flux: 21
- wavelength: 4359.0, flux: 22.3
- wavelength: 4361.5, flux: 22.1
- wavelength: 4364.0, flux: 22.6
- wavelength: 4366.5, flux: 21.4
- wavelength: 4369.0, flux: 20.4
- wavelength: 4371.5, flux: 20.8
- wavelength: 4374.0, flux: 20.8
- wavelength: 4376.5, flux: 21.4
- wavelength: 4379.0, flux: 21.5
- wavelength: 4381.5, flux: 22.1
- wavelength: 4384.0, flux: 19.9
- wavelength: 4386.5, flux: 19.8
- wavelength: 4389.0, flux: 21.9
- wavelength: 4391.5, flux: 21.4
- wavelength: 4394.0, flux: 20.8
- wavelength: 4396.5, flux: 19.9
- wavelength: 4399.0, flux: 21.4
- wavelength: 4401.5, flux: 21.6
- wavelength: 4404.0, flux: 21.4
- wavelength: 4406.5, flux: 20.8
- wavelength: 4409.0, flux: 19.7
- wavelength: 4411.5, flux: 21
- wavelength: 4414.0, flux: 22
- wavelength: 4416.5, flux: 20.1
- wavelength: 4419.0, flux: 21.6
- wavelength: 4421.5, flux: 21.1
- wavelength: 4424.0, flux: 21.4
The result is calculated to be 0.012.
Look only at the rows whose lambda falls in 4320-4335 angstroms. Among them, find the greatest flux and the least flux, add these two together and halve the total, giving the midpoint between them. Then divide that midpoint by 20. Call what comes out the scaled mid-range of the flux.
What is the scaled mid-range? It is 1.04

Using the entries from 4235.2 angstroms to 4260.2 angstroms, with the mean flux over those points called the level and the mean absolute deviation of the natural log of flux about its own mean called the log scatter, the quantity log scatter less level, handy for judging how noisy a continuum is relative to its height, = -22.6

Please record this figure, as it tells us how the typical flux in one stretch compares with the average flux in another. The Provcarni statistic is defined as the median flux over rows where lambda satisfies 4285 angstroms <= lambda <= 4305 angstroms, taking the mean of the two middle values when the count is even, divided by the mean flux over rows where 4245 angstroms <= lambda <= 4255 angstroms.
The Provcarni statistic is 0.966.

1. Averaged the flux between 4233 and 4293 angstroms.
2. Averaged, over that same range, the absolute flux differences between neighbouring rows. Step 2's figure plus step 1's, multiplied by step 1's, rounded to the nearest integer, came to 523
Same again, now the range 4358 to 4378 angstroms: 473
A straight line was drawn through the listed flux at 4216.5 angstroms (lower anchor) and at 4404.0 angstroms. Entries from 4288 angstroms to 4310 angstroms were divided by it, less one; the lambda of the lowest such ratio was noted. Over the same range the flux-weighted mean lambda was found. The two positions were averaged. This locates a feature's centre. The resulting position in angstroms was 4295.3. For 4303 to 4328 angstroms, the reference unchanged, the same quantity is 4314.6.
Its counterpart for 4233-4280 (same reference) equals 4251.5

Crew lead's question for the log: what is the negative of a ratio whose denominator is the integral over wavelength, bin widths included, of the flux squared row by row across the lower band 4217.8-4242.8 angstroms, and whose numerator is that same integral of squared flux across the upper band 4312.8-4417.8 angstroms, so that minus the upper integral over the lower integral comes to -4.7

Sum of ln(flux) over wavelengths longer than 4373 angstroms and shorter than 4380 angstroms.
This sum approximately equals 9.17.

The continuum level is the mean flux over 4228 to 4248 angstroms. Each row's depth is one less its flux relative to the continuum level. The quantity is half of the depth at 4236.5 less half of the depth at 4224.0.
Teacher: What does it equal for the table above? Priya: -0.015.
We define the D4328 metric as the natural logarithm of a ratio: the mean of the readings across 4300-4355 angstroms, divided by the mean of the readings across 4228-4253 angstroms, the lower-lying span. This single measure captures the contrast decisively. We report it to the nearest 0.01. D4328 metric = 0.06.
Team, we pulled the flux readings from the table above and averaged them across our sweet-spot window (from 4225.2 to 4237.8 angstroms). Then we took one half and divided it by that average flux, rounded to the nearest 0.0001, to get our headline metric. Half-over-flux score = 0.0217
